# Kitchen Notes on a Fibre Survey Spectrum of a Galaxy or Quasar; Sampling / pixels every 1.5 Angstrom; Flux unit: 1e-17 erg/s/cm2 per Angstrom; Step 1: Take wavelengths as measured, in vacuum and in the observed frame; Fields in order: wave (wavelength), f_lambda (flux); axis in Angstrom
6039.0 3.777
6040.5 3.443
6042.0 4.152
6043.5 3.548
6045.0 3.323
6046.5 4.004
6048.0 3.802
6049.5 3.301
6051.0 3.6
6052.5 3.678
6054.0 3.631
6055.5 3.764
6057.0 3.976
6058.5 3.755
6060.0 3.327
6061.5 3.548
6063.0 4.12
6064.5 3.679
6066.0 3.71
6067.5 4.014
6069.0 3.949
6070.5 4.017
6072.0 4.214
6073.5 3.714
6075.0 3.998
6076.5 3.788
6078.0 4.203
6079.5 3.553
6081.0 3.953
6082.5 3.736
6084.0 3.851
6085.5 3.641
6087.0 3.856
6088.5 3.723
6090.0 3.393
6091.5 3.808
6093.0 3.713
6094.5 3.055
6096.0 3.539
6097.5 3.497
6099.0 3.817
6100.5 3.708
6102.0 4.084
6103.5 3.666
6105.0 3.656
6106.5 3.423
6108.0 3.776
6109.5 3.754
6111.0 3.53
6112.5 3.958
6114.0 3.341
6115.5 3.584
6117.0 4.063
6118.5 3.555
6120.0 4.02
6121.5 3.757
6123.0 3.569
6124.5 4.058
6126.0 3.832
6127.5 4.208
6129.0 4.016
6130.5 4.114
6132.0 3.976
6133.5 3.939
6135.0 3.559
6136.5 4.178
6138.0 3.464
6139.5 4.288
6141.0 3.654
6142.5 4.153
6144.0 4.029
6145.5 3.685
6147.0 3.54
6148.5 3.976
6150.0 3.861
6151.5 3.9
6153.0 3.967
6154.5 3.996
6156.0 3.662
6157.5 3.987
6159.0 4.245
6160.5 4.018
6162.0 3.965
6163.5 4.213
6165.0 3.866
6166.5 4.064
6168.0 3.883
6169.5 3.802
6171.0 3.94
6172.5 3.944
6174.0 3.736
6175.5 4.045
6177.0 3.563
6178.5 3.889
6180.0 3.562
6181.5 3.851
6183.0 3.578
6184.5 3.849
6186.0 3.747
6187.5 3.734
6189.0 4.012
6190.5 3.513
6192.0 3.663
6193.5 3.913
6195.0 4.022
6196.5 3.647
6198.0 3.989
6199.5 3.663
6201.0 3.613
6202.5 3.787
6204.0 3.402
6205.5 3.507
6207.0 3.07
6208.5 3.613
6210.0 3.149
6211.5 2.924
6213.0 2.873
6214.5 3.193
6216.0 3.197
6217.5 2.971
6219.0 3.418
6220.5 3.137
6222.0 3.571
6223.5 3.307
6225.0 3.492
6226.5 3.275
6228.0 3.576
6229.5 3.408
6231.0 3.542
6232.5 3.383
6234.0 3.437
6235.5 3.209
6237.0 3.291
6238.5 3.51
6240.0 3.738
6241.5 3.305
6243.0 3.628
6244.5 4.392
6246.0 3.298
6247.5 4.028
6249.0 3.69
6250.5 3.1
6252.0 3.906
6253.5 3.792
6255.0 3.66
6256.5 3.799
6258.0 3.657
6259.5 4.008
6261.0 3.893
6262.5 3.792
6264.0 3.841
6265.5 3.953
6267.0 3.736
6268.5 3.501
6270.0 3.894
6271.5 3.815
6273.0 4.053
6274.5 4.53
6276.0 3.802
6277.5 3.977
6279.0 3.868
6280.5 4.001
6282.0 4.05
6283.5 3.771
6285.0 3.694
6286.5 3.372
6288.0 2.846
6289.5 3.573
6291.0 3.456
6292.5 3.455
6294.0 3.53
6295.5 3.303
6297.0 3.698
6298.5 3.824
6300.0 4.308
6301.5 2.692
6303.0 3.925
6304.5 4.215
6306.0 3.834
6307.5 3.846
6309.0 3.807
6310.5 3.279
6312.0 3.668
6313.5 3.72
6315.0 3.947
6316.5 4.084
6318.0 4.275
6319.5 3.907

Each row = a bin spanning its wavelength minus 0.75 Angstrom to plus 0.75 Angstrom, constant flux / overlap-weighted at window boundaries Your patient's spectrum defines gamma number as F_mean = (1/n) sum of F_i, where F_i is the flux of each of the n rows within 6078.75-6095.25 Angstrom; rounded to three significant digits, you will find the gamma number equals 3.66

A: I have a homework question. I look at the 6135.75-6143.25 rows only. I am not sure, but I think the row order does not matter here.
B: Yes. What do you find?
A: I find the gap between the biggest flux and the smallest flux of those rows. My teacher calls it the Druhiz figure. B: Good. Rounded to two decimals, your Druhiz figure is 0.82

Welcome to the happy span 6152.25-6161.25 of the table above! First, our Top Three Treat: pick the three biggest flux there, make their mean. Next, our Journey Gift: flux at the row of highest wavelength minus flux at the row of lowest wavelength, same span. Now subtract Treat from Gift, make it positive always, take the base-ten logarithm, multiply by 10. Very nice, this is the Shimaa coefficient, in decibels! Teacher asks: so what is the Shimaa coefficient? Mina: 6.1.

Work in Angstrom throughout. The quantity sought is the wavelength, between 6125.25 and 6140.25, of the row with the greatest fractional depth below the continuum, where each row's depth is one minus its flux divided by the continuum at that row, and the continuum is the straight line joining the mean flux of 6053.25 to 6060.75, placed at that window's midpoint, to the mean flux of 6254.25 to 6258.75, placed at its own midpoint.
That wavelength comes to 6138.0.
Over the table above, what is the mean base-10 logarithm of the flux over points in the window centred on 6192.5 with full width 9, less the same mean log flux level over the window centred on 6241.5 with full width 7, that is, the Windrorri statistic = 0.01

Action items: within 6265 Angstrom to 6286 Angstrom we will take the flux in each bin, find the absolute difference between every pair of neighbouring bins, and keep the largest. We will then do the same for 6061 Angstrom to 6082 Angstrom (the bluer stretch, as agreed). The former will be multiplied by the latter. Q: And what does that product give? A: 0.47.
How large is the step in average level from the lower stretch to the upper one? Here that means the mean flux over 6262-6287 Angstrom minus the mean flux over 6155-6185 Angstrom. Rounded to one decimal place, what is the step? 0.0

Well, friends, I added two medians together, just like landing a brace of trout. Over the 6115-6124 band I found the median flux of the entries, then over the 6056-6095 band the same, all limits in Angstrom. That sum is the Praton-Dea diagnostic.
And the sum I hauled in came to 7.44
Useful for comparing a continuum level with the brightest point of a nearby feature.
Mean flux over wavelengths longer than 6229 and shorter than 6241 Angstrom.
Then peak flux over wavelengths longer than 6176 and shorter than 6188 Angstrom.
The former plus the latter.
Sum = 7.33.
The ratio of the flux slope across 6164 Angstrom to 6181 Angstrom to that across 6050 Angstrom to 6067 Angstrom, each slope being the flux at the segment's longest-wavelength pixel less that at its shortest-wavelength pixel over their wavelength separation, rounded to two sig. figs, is -2.8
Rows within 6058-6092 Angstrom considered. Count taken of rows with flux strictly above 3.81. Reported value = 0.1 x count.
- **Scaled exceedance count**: 1.0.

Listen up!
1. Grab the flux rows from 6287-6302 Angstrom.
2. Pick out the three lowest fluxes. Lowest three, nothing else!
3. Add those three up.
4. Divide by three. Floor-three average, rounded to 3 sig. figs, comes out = 2.95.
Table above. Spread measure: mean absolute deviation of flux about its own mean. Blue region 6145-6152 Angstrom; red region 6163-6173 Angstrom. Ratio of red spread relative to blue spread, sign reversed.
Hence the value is -0.71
